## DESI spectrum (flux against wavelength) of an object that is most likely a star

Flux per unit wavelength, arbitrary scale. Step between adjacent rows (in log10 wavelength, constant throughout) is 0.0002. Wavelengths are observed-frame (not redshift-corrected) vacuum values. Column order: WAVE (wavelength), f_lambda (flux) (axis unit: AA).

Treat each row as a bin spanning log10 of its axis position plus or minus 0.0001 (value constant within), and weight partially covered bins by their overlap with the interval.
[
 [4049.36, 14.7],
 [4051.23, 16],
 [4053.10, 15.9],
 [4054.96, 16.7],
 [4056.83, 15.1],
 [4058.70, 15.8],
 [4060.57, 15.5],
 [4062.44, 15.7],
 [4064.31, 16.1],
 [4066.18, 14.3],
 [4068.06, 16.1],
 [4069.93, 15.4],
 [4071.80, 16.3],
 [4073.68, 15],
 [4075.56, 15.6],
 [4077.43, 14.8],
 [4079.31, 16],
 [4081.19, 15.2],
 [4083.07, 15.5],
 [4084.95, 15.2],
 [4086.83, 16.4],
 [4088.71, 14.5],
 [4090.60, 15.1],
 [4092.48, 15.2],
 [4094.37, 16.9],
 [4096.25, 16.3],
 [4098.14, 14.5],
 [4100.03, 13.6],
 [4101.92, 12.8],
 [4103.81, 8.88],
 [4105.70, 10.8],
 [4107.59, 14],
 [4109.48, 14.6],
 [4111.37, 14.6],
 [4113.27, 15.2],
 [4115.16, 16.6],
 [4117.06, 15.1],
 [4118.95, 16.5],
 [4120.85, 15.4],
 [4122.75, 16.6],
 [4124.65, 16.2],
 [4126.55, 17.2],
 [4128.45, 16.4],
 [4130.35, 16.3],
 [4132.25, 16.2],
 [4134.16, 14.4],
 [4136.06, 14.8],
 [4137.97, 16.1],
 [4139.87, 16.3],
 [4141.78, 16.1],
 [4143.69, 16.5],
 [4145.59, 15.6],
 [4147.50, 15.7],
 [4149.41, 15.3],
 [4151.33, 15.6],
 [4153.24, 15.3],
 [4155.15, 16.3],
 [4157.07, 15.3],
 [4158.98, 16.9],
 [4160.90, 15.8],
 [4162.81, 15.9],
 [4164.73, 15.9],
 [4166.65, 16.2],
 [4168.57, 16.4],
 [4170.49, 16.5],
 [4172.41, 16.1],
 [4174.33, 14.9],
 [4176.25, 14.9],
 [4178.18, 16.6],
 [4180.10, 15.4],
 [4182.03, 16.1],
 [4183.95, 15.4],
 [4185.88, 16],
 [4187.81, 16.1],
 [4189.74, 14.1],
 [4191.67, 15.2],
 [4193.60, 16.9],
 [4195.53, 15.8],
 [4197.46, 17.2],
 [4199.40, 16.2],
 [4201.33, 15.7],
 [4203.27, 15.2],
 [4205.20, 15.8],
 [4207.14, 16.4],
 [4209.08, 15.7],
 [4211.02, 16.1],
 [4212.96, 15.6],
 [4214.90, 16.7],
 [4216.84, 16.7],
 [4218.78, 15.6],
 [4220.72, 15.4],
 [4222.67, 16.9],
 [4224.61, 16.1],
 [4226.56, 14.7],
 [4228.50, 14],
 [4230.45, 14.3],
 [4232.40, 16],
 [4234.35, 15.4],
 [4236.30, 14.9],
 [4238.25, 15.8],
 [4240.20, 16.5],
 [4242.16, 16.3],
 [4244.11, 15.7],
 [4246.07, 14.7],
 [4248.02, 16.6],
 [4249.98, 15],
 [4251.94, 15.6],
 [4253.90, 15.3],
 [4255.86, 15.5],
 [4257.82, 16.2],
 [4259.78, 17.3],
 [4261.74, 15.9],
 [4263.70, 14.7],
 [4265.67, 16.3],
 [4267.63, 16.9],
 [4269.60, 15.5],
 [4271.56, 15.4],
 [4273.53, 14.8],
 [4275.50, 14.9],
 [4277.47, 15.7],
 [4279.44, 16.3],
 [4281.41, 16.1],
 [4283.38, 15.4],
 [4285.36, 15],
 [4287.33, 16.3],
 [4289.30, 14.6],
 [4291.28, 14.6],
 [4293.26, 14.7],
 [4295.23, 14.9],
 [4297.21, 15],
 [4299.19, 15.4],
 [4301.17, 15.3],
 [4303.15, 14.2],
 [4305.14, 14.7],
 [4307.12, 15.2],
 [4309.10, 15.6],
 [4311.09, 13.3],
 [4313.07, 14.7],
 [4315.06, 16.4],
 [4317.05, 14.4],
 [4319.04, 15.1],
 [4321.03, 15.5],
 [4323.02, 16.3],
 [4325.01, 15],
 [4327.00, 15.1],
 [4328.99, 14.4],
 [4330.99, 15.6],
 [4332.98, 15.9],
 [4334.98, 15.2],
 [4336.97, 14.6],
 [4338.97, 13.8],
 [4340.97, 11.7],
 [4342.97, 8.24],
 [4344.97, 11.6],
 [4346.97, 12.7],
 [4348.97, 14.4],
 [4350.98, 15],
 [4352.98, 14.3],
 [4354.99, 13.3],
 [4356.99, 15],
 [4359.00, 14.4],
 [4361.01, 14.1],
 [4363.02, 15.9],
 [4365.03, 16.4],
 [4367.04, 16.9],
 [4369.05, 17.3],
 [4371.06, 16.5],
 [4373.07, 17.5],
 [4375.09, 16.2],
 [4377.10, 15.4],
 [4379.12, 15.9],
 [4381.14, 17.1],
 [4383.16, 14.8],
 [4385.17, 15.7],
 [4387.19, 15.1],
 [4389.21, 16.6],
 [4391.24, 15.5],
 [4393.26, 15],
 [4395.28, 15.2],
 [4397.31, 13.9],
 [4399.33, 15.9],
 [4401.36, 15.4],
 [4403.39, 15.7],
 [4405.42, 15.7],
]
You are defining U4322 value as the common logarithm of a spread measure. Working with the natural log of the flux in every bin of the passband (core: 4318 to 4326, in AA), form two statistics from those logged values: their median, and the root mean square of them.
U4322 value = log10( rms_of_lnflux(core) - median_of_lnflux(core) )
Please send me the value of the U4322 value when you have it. -1.95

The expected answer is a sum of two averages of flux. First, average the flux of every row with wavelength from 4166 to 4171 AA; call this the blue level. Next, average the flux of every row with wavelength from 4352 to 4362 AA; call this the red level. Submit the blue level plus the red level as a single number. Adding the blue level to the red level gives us 30.6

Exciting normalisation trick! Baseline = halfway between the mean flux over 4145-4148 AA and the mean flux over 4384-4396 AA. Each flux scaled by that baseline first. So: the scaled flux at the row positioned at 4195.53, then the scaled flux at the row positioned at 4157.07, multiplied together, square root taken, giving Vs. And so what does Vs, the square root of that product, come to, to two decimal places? 1.00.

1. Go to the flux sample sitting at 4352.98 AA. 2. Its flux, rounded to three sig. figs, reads 14.3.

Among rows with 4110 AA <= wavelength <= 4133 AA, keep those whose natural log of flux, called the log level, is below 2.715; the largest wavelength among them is 4117.06 AA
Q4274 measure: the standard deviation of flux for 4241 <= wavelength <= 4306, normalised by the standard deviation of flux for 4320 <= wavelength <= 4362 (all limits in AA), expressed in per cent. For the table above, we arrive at 41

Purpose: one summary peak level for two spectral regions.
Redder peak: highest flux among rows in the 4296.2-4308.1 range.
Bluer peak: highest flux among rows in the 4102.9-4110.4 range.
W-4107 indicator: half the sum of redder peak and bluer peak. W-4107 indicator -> 15.0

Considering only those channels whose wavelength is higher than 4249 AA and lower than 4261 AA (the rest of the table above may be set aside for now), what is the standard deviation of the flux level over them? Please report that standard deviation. 0.8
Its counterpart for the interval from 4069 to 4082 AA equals 0.5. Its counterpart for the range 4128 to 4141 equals 0.8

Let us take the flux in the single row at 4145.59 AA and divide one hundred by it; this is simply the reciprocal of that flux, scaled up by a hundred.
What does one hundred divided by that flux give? 6.41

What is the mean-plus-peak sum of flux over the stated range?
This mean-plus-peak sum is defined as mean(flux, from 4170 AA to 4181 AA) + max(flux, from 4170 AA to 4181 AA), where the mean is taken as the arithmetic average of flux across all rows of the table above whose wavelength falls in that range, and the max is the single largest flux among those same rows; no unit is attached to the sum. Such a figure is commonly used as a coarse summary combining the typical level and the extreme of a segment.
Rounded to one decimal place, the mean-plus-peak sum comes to 32.3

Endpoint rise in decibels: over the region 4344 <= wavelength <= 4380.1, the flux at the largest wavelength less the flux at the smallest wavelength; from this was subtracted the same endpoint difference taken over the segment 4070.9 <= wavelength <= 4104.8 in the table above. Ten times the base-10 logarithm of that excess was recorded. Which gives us 11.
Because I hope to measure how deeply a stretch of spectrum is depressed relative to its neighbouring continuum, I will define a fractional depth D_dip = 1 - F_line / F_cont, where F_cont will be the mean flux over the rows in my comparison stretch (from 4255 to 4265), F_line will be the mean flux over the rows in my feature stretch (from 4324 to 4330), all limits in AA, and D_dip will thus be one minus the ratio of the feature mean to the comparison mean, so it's 0.07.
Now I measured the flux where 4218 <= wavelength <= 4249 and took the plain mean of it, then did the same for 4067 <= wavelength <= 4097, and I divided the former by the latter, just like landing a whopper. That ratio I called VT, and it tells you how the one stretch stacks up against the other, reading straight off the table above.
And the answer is 1.00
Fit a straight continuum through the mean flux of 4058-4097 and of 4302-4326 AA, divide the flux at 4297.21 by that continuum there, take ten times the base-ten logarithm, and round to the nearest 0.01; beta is -0.02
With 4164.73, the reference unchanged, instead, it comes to 0.15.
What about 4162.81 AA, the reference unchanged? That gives 0.15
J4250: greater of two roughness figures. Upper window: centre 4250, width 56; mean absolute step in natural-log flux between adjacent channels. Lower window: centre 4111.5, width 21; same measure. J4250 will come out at 0.12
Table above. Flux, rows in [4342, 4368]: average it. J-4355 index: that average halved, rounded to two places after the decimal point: 7.01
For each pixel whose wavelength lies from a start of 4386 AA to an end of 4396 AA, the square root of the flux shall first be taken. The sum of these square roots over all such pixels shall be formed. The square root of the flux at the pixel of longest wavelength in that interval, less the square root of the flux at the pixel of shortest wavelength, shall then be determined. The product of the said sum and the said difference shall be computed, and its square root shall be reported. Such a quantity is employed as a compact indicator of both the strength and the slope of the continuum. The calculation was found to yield 0.50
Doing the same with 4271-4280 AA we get 1.49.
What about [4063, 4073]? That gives 0.70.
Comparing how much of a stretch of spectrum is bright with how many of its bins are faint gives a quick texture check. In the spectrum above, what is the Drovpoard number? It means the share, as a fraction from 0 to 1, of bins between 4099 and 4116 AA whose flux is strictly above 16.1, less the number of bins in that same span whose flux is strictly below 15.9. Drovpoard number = -7.9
